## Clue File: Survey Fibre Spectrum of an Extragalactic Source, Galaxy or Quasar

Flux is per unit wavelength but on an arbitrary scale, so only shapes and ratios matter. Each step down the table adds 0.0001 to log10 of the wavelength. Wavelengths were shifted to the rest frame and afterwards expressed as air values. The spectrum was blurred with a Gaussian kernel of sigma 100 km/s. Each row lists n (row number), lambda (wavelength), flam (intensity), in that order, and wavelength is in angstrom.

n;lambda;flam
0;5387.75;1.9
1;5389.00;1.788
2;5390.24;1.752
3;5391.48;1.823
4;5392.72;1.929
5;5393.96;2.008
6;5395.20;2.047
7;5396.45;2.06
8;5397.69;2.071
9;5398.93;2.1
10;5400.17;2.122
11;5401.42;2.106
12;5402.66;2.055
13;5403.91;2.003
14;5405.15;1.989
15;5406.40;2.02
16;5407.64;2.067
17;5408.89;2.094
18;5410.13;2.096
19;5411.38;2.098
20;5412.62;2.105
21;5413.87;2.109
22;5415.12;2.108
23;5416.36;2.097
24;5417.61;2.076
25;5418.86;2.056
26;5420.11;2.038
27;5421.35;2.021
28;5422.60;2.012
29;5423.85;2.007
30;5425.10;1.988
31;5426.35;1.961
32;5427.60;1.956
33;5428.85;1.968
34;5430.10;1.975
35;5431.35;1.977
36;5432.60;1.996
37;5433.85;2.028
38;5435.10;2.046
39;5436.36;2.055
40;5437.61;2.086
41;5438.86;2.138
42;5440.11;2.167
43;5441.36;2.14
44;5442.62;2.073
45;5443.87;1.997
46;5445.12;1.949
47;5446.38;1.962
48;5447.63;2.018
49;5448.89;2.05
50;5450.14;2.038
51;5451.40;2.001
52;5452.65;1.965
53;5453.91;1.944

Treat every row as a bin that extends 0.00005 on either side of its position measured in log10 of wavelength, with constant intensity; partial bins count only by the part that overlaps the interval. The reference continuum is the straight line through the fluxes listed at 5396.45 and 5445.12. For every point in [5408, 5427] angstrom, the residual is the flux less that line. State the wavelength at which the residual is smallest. 5426.35 angstrom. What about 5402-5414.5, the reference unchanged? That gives 5405.15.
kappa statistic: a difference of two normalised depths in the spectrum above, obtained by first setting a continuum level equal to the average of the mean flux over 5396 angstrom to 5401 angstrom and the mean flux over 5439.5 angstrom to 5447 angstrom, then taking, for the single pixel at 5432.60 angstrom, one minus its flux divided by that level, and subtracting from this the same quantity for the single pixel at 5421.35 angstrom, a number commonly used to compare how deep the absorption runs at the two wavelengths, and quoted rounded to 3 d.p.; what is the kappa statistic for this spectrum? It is 0.012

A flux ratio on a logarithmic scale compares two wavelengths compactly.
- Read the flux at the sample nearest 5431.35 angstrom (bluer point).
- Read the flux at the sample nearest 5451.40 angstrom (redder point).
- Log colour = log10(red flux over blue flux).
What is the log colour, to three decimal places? 0.005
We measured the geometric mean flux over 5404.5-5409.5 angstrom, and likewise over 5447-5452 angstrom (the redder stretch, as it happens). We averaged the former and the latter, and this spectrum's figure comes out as 2.03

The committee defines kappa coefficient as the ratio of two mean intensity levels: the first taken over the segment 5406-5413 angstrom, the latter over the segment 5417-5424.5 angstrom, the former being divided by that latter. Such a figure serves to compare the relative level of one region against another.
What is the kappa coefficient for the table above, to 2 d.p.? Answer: 1.02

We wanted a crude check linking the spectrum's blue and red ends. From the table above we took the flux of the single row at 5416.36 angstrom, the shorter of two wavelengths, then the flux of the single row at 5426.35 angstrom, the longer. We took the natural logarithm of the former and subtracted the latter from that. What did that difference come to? -1.22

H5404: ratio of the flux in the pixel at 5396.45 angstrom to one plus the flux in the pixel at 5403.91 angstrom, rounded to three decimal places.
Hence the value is 0.686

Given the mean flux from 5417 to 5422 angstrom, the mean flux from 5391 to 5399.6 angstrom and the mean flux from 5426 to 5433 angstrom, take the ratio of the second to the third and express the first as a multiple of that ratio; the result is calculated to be 2.01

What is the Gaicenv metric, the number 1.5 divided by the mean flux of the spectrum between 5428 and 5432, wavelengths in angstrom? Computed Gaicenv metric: 0.760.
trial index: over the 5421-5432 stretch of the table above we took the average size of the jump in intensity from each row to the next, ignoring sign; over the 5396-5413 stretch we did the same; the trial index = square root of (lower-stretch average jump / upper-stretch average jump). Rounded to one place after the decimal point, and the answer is 1.5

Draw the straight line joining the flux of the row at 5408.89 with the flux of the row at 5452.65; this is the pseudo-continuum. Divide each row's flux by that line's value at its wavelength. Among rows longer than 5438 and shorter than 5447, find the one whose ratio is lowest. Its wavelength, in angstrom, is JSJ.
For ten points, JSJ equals 5445.12 angstrom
